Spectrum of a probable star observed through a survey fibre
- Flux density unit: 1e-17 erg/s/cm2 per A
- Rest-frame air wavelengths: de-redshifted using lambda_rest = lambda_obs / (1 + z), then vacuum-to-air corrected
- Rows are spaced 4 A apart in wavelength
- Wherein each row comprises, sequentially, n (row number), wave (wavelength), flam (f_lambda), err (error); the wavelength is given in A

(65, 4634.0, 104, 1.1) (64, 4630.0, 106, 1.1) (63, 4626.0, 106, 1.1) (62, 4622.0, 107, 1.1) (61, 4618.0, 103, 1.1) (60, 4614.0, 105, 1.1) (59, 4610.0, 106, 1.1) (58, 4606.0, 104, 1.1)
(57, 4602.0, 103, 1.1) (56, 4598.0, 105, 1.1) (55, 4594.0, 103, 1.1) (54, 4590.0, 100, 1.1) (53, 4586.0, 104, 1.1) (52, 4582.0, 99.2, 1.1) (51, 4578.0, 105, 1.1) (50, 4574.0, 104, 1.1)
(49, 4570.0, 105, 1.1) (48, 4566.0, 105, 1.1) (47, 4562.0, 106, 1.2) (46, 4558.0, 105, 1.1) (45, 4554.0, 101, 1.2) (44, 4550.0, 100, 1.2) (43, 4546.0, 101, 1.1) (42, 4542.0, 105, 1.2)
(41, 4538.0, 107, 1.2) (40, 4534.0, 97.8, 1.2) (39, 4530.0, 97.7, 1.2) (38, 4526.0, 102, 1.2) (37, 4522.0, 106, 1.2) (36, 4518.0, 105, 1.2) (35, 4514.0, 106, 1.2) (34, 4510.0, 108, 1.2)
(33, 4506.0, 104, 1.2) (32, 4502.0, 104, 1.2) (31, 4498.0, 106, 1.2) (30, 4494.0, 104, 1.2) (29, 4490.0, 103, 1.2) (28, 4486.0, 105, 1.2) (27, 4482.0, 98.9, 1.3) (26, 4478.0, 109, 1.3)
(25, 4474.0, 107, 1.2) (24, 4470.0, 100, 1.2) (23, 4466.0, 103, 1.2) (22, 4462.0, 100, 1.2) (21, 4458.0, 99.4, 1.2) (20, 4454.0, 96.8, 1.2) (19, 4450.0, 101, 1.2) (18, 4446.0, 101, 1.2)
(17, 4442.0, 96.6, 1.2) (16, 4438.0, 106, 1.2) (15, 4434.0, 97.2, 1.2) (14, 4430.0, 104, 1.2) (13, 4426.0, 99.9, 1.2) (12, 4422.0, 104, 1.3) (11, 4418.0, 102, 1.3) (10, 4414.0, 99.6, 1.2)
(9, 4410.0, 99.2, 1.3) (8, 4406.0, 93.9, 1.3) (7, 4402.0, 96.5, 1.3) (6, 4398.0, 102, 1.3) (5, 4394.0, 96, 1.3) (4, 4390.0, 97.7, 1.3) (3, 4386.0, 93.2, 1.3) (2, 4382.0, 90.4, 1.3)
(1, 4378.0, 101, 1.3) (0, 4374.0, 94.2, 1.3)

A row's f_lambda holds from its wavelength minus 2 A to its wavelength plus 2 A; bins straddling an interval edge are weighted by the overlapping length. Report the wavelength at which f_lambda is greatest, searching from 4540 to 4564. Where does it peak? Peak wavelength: 4562.0 A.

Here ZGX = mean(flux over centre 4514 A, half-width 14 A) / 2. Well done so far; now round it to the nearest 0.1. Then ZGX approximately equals 52.5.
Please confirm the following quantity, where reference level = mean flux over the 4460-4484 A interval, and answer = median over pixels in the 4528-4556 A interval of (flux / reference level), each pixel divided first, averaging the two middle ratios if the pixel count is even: 0.98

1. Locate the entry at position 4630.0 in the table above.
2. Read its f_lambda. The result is 106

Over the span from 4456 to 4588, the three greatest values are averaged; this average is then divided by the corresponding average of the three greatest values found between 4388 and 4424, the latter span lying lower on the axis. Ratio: 1.05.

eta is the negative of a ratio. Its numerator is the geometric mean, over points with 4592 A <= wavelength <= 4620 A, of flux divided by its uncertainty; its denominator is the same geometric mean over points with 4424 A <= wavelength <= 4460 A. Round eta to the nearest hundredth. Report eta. -1.13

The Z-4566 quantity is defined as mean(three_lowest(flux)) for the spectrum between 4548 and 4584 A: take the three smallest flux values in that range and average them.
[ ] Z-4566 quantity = 100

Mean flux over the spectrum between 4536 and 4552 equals 103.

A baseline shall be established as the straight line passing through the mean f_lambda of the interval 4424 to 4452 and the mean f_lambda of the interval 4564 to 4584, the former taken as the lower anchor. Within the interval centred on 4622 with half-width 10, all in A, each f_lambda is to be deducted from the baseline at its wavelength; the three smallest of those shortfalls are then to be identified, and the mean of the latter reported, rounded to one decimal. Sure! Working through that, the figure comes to -1.6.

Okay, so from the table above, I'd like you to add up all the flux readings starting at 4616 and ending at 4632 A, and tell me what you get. 422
